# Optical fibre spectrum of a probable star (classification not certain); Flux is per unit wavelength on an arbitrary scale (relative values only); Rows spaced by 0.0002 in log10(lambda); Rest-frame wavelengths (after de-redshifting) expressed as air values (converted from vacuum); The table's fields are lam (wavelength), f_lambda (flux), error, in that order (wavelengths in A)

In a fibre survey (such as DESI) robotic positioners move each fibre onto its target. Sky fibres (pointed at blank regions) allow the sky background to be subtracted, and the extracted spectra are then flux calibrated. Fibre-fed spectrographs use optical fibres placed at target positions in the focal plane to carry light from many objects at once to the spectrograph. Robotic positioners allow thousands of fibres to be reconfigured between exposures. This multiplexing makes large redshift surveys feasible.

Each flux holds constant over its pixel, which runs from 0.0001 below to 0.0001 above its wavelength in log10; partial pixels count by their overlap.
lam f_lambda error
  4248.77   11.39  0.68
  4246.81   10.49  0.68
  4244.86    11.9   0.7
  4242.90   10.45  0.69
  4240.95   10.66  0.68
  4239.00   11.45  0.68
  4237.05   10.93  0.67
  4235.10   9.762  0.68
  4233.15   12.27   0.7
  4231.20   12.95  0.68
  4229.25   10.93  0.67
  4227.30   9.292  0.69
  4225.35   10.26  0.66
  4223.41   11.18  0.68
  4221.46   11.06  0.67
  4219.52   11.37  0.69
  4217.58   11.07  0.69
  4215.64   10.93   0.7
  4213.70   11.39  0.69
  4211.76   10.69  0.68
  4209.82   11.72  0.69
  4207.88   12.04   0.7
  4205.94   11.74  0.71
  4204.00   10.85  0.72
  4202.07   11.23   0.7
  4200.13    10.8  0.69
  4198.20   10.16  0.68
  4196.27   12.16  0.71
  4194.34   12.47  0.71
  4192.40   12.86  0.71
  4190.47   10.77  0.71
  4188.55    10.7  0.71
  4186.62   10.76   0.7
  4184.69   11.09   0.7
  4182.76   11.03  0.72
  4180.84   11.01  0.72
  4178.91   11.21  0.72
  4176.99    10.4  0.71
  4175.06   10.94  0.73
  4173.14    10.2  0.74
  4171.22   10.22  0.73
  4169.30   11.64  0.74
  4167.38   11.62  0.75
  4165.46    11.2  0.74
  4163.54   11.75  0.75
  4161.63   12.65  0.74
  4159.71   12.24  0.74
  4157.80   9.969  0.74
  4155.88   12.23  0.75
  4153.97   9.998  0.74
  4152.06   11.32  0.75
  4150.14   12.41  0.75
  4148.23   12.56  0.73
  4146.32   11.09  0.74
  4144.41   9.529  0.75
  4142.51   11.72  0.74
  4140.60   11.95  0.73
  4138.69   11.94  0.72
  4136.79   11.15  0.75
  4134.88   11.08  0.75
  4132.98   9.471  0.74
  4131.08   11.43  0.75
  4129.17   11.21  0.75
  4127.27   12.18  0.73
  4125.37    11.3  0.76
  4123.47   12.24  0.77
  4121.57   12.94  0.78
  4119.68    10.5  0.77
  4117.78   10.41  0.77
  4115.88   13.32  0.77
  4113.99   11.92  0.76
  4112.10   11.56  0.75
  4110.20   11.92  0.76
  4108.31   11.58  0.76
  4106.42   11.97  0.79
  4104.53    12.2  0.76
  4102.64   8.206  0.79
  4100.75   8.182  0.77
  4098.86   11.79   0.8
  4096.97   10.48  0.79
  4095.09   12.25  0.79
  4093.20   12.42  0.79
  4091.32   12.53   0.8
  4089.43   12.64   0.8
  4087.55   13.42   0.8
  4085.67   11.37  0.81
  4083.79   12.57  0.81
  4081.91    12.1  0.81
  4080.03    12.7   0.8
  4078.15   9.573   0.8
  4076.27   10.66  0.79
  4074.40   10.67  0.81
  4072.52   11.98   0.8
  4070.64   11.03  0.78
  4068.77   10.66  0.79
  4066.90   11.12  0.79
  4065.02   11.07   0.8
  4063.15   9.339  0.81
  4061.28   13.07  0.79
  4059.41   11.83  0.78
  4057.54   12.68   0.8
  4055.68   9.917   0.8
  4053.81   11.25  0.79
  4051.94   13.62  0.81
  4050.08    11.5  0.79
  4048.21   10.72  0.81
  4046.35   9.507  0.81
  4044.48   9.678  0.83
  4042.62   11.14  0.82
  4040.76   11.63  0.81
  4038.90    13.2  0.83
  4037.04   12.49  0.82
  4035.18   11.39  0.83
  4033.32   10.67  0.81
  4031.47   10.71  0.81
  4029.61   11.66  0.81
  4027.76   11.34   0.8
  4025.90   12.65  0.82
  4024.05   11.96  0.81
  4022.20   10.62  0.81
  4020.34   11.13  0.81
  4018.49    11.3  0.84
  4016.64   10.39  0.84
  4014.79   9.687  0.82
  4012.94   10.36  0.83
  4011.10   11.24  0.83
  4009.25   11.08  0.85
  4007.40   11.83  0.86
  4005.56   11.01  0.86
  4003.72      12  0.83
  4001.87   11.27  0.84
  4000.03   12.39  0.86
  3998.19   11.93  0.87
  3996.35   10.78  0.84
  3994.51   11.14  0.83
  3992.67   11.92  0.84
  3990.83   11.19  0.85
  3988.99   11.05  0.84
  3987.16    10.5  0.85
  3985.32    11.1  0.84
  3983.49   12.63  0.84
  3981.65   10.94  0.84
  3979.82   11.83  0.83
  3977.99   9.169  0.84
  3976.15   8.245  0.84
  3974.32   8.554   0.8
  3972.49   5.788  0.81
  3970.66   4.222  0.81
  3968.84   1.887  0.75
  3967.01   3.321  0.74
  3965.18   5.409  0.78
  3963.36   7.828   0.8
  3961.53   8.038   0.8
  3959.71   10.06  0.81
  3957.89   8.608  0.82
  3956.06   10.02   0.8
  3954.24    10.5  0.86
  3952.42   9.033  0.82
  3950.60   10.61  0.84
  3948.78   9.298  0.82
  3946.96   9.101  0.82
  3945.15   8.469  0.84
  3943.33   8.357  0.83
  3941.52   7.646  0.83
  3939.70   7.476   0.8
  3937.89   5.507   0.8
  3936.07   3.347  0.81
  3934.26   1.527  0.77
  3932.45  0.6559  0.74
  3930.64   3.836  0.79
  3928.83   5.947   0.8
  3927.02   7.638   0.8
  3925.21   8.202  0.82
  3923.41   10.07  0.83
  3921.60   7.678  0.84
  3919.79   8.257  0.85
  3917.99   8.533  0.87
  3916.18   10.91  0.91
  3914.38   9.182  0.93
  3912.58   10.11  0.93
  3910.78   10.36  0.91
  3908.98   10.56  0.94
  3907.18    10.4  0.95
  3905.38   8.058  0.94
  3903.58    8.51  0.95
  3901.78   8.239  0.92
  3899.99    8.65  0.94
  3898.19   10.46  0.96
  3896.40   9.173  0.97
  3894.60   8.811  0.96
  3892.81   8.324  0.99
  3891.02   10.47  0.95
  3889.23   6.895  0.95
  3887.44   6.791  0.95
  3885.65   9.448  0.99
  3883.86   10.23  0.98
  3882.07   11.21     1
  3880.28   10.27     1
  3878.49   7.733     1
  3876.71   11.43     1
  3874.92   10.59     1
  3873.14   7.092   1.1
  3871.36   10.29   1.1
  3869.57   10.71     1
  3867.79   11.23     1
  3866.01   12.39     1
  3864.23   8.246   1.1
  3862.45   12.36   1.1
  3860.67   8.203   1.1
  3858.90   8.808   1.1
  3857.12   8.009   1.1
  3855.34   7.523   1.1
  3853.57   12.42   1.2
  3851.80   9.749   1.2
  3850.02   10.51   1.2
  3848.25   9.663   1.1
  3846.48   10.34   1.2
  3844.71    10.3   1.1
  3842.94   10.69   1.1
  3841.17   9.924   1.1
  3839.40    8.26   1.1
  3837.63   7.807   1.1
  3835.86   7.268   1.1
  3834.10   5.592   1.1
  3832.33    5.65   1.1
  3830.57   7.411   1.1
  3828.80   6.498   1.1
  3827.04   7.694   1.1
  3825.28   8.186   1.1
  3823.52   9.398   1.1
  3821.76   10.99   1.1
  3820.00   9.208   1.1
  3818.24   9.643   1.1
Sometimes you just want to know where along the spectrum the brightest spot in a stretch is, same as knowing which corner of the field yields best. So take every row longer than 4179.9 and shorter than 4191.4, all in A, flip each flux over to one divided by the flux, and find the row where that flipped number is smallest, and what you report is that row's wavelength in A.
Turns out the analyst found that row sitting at 4184.69 A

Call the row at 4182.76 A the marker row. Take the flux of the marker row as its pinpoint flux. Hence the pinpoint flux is 11.03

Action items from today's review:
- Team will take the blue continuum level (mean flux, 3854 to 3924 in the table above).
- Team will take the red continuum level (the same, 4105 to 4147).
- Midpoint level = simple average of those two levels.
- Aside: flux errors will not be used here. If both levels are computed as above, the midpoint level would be 10.4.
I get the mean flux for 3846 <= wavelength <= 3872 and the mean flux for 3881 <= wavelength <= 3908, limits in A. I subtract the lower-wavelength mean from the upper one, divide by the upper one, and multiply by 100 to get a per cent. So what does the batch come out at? -11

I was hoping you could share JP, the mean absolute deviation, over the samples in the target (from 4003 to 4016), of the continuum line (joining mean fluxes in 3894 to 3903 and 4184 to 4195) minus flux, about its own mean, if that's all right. 0.60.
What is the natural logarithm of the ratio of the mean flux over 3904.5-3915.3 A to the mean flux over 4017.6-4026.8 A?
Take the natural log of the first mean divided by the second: -0.16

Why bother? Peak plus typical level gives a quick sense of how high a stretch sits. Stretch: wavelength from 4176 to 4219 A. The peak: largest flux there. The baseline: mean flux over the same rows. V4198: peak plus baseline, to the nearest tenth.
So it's 24.1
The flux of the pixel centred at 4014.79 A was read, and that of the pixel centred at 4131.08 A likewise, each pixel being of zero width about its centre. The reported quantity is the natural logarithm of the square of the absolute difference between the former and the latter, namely 1.1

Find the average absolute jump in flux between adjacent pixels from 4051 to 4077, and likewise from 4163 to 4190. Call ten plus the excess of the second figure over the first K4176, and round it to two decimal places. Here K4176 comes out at 9.08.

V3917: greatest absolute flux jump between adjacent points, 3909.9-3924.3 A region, 2.39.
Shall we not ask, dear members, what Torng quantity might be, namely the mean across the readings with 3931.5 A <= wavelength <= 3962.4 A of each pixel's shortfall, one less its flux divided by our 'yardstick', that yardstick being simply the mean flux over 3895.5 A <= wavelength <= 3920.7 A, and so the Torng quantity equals 0.20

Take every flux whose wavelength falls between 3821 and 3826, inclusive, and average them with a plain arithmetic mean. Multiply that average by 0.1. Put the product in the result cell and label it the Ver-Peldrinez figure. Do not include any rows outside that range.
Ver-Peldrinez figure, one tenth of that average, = 0.95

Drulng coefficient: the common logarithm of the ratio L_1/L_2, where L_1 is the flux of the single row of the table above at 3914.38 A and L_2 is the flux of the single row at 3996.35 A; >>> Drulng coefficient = -0.070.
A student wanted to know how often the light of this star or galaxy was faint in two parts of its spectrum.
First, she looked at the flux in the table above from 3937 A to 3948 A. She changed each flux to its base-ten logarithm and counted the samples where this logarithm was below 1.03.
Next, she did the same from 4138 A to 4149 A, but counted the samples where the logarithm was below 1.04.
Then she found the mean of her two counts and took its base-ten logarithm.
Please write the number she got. 0.54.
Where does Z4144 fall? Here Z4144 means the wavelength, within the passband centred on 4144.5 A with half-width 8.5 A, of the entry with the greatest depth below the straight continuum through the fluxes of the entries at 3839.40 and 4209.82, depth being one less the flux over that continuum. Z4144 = 4144.41 A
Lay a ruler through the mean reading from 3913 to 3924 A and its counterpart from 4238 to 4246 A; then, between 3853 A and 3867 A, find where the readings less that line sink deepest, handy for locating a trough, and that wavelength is 3855.34 A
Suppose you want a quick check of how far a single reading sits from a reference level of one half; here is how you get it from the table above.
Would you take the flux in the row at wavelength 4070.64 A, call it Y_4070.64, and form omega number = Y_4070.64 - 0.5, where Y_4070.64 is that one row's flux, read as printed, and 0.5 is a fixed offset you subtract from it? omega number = 11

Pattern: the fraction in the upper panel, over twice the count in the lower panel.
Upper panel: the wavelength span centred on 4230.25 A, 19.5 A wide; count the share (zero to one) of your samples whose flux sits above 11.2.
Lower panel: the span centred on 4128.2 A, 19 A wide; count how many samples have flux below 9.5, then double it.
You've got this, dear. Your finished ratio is 0.15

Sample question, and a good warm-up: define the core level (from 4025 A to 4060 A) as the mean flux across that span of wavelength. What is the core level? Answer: 11.45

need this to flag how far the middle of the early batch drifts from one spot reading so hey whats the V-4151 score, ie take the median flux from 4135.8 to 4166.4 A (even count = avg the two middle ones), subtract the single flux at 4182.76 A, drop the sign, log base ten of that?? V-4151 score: -0.15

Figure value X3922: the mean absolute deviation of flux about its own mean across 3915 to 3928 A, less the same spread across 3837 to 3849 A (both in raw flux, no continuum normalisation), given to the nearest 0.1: 0.1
